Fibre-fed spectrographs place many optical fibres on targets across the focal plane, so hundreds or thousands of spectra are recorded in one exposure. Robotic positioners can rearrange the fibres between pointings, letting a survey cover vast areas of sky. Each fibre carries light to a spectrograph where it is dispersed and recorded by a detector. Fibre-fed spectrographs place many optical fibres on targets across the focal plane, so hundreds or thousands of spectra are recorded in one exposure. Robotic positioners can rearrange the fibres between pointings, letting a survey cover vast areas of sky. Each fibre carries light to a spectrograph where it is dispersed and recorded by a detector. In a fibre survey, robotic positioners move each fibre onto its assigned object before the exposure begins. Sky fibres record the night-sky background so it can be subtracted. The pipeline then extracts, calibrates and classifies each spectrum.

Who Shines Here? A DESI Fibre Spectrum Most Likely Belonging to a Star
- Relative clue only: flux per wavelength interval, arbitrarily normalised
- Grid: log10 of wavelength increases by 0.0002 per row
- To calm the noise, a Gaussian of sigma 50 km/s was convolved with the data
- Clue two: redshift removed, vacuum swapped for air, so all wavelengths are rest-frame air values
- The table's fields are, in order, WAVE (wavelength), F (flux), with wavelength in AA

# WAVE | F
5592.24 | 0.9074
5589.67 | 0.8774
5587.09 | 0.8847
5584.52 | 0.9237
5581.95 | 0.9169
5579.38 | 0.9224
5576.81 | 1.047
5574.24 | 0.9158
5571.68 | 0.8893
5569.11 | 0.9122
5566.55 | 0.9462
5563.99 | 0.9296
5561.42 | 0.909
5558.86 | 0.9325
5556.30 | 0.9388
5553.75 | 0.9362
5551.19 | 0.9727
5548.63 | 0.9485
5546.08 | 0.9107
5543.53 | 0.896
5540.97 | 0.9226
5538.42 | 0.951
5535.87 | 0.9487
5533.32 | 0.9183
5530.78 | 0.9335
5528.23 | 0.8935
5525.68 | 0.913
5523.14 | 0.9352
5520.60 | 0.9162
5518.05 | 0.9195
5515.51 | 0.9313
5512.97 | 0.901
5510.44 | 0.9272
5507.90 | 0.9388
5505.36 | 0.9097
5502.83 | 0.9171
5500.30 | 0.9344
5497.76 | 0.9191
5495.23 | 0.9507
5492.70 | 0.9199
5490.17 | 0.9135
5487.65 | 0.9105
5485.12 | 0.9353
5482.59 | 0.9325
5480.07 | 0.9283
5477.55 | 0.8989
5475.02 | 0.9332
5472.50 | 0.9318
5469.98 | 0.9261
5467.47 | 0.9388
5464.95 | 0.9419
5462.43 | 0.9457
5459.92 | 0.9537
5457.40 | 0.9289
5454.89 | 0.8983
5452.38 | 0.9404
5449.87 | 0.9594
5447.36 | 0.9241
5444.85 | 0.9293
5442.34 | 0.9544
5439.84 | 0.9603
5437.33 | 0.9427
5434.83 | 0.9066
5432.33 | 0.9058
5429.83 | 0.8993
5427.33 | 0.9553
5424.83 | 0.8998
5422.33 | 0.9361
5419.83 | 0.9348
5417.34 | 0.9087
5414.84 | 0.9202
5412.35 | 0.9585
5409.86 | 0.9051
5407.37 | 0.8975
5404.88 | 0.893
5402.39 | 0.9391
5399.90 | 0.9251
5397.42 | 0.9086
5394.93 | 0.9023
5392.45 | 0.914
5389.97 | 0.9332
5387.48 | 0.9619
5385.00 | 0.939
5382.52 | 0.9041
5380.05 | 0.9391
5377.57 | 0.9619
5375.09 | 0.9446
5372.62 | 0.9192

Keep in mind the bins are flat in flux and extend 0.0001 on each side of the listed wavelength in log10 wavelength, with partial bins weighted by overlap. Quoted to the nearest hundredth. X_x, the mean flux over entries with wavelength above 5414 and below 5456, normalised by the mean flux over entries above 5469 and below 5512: 1.00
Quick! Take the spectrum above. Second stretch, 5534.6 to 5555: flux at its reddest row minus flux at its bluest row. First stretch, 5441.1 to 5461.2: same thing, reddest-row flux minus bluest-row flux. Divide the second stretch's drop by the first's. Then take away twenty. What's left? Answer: -2.1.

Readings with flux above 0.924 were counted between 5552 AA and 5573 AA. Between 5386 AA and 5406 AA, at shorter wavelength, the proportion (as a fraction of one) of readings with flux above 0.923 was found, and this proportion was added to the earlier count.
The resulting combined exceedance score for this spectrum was 5.5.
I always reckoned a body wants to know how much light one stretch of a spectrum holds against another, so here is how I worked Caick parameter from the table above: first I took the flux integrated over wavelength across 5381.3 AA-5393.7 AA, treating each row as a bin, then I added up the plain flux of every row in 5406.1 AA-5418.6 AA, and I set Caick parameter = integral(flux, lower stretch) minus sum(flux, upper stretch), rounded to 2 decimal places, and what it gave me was 6.95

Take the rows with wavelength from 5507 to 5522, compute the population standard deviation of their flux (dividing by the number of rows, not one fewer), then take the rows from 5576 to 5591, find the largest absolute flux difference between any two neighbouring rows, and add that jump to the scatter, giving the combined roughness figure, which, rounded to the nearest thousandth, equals 0.137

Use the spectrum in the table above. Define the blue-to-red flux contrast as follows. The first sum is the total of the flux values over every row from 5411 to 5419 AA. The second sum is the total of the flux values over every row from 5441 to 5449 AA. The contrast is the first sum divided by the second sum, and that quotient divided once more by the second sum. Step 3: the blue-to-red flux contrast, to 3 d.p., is 0.354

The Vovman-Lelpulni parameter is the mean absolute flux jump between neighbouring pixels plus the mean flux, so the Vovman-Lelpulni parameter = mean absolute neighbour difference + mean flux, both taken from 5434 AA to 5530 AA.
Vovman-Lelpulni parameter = 0.946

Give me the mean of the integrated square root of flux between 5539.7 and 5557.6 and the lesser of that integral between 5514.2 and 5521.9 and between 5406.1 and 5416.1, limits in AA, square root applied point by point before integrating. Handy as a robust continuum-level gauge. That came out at 12.3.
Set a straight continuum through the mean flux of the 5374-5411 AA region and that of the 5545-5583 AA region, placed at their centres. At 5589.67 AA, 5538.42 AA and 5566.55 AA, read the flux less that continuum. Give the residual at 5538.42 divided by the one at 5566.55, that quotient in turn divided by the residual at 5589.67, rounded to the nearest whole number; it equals -27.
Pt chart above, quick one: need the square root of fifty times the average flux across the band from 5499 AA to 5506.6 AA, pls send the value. 6.78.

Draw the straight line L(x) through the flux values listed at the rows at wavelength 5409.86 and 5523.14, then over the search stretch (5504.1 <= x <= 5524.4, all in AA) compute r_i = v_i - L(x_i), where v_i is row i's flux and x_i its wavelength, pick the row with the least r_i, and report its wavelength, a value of 5512.97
